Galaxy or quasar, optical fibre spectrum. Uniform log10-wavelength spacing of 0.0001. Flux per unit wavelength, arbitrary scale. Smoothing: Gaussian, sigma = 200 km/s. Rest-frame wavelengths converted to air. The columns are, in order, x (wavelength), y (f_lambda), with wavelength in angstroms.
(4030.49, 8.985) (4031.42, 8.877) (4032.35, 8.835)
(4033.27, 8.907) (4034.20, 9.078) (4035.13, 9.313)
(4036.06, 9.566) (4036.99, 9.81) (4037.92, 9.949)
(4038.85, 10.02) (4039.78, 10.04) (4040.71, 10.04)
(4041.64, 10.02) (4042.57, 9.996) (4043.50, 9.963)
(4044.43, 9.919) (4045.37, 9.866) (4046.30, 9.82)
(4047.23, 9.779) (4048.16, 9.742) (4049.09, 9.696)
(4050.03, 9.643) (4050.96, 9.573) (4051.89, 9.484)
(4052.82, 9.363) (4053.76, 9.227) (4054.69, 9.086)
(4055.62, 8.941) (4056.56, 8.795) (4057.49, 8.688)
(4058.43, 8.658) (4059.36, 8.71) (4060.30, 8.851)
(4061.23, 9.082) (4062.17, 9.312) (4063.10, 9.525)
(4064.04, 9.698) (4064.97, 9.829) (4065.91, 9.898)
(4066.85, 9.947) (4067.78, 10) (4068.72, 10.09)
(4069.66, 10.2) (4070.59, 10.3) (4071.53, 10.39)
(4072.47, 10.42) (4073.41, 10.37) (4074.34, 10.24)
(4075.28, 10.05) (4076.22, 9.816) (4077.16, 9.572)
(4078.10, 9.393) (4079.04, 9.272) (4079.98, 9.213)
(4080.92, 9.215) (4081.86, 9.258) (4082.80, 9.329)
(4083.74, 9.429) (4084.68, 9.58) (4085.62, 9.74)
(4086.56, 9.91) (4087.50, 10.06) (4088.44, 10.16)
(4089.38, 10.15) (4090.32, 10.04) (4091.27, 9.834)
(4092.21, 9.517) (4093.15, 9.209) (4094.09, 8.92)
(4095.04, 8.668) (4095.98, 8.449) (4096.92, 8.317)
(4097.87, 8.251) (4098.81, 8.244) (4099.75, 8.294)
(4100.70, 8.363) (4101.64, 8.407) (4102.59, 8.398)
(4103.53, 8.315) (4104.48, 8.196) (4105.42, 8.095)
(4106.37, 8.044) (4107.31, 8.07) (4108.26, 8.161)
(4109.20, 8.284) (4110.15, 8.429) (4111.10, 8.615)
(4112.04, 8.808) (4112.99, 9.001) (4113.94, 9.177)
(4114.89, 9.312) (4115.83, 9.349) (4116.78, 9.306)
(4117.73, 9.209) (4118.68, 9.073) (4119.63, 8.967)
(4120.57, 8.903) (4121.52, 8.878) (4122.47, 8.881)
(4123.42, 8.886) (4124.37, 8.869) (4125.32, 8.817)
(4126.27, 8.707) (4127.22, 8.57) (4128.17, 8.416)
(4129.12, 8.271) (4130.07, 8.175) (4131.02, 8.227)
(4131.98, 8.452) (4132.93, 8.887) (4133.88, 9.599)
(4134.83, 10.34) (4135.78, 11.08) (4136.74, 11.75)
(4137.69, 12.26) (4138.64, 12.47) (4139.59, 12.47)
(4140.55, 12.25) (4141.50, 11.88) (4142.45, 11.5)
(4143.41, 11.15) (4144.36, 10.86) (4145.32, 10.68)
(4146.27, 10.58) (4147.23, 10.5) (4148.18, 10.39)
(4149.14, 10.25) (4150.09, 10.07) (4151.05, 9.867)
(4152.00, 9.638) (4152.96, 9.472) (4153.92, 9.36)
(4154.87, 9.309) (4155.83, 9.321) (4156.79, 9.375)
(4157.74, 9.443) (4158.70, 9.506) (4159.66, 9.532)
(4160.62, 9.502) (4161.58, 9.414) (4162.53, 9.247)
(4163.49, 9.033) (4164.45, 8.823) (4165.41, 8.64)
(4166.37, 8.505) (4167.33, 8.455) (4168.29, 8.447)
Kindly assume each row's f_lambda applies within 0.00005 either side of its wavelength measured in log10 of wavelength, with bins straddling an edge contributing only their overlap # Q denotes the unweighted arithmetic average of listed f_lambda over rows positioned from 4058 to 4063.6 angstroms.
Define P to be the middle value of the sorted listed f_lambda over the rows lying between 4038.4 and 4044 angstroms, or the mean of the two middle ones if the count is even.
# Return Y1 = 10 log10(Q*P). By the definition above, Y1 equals 19.56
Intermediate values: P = 10.0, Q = 9.0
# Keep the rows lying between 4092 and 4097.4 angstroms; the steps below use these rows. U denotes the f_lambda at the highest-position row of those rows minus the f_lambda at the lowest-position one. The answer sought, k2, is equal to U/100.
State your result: -0.0120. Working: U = -1.20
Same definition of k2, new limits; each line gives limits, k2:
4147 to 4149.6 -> -0.0025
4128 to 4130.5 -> -0.0024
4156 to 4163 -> -0.0013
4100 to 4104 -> -0.0005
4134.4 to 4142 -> 0.0154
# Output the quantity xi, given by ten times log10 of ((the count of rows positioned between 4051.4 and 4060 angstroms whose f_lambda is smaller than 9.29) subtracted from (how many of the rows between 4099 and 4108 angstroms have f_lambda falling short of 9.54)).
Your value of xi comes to 3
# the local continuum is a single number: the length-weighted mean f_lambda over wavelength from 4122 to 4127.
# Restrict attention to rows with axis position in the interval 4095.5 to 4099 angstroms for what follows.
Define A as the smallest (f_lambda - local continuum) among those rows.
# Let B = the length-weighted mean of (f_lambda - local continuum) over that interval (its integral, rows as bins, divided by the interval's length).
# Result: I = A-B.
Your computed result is -0.08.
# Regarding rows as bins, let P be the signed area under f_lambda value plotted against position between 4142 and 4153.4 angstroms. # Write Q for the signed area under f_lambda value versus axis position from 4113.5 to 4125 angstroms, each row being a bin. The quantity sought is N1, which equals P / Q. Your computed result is 1.14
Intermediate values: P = 119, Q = 104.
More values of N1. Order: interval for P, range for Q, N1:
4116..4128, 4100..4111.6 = 1.11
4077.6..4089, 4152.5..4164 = 1.01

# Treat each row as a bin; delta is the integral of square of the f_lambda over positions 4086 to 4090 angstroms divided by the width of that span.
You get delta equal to 101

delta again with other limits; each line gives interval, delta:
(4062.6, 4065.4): 94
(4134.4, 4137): 121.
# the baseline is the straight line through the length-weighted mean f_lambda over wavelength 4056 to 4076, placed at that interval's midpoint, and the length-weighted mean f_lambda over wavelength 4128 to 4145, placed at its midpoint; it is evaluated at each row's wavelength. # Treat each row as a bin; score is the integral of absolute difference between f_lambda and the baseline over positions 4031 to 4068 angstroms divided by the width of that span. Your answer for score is 0.4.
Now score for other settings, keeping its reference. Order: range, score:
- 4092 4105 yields 1.5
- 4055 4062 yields 0.7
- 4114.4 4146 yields 1.3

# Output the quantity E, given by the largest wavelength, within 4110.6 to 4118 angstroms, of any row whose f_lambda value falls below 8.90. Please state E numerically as 4112.04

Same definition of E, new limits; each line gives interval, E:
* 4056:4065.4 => 4060.30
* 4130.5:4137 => 4132.93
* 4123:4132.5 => 4131.98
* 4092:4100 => 4099.75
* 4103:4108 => 4107.31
